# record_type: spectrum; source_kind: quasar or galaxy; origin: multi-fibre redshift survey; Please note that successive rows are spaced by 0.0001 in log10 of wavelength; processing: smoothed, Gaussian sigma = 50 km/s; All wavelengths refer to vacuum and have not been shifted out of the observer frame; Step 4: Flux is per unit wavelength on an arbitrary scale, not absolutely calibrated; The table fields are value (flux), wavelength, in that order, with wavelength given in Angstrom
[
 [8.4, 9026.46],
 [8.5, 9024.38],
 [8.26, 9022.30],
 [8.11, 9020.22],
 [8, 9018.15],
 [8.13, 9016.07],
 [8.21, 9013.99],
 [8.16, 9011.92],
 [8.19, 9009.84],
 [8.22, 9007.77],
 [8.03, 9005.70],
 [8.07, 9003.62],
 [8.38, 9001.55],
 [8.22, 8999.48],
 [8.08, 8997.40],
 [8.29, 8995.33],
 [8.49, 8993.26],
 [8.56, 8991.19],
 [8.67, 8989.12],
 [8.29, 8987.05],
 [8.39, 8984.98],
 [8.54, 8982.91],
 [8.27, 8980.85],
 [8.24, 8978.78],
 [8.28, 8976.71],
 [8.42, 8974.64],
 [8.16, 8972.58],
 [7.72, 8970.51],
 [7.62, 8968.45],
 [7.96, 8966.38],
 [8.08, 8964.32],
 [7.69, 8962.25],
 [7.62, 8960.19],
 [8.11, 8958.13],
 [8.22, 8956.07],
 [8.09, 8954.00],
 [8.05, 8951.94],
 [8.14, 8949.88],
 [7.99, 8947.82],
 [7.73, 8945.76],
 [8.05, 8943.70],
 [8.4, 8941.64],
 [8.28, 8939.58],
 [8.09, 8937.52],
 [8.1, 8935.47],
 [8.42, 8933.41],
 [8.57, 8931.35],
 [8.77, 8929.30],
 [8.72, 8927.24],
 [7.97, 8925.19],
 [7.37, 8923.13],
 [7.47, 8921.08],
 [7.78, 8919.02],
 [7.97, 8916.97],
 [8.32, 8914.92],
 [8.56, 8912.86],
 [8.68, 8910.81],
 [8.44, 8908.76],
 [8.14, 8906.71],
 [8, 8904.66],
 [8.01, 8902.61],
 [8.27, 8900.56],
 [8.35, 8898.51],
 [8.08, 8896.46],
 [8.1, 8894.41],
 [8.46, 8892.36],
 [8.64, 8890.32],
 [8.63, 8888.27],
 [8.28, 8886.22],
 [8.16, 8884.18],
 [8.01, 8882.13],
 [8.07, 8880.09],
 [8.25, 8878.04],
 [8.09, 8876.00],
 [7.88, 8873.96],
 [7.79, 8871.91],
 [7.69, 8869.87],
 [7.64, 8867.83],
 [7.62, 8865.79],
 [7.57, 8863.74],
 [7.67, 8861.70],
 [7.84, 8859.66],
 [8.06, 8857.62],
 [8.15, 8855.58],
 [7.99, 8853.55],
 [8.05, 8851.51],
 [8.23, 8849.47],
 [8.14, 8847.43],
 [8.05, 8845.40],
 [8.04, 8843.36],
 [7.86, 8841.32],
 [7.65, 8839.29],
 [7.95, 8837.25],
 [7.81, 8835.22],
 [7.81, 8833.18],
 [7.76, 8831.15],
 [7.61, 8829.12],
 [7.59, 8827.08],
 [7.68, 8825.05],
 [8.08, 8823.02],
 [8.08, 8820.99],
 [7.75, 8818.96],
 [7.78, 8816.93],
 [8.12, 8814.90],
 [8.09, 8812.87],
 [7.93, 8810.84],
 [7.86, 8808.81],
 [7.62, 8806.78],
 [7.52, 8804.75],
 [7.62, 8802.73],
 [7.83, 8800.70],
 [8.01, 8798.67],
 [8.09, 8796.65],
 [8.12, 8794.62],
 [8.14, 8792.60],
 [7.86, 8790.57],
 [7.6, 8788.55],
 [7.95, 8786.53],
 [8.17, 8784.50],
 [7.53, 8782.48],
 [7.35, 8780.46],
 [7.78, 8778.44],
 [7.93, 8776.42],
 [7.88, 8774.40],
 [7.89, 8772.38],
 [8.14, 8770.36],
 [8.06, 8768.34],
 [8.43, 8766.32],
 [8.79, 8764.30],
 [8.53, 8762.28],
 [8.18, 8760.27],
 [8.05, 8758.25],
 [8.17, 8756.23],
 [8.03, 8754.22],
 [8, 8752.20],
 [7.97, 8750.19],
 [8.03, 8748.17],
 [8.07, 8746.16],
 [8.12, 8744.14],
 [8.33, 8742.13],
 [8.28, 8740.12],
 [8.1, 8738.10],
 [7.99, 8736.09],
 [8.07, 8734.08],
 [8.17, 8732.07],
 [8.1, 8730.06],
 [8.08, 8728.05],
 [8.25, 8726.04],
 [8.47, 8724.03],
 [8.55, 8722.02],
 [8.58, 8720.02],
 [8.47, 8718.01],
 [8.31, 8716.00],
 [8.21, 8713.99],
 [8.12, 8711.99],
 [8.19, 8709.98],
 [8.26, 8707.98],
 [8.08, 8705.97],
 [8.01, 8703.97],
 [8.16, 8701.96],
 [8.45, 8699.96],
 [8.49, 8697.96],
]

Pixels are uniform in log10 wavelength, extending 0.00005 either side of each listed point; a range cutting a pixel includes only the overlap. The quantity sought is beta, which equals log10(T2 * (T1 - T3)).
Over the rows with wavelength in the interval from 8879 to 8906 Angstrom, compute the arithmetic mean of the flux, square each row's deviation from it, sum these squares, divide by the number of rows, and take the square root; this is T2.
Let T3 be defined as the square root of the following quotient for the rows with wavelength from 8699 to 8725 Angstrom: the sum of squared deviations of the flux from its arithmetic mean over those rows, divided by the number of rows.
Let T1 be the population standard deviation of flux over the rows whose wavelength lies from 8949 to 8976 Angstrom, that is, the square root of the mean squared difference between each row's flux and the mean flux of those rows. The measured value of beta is -1.88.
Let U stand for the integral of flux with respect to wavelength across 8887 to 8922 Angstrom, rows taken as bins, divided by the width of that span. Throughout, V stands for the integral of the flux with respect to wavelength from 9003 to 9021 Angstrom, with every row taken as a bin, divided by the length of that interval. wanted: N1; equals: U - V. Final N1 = 0.10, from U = 8.23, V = 8.13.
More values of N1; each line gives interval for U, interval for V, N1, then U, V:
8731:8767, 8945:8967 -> 0.21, 8.18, 7.97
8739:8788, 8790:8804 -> 0.12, 8.06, 7.95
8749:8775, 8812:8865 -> 0.27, 8.17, 7.90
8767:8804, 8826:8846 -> 0.08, 7.89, 7.81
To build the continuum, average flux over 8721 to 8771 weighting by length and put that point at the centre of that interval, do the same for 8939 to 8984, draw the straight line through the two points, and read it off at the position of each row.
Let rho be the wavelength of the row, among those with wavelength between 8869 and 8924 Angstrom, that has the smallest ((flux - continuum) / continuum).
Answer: 8923.13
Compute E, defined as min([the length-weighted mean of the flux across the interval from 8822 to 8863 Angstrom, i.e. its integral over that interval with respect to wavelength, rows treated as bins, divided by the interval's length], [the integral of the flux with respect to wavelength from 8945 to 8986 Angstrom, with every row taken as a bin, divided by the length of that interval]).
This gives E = 7.90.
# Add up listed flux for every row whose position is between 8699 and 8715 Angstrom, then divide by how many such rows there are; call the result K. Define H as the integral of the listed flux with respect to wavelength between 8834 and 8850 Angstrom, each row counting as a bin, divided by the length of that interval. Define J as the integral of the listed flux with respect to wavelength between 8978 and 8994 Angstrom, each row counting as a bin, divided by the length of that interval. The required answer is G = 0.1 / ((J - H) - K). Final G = -0.0130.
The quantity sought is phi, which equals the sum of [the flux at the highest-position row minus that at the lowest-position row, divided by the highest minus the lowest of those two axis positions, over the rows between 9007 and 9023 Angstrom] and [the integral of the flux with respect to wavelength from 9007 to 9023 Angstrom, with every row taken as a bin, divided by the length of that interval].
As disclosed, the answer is 8.16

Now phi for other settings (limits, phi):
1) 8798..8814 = 7.81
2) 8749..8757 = 8.07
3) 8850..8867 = 7.85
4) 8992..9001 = 8.24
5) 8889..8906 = 8.20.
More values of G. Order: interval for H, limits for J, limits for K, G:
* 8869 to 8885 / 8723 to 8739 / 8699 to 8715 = -0.0125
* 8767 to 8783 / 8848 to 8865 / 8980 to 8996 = -0.0120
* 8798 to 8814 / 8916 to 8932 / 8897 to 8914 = -0.0124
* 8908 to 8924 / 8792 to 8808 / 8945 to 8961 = -0.0122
